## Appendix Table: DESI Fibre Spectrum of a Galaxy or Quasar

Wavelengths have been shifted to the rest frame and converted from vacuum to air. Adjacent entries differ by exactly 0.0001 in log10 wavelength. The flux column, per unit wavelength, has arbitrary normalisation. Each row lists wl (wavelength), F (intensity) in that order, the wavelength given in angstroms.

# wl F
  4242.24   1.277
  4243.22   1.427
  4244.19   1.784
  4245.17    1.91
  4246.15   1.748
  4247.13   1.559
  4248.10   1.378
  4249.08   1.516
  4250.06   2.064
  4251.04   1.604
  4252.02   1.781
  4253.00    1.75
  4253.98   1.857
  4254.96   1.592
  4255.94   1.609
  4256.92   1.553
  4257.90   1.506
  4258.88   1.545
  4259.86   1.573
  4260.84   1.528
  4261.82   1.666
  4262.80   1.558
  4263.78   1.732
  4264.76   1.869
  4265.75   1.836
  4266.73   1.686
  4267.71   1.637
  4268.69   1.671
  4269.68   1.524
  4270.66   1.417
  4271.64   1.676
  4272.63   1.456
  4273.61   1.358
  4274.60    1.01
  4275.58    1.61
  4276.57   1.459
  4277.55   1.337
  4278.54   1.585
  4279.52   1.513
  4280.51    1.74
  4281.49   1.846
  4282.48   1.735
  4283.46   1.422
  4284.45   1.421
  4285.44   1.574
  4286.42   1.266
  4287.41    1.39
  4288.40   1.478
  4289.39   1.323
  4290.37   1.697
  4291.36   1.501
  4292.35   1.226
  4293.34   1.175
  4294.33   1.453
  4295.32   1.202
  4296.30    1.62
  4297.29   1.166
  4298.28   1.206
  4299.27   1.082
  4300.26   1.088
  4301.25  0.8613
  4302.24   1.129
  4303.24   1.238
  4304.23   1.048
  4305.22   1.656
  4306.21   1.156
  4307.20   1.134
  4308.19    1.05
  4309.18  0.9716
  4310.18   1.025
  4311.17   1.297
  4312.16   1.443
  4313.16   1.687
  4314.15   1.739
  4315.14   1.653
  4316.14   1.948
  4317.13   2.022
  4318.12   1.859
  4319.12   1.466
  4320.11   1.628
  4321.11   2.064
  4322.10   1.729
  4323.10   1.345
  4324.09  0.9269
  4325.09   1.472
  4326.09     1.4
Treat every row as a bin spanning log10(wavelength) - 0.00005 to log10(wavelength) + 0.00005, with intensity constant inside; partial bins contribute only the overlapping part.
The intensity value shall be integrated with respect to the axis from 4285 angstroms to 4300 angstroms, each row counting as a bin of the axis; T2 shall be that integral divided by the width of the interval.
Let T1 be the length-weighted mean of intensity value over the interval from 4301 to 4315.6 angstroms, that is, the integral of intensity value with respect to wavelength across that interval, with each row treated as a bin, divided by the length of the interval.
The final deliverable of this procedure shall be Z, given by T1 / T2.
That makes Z 0.95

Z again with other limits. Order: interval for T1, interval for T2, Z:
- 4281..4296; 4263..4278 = 0.93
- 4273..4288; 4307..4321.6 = 0.96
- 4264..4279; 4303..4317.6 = 1.10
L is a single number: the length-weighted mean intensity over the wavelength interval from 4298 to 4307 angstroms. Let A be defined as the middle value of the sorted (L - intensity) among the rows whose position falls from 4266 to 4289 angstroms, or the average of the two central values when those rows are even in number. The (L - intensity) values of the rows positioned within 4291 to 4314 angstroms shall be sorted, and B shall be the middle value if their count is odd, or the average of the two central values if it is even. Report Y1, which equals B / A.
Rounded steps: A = -0.35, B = 0.0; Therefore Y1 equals 0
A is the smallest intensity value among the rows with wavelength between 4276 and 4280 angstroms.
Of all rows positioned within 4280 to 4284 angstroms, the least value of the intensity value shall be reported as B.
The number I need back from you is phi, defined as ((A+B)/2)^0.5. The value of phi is 1.17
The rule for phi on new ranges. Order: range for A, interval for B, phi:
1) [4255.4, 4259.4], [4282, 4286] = 1.21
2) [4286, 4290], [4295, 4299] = 1.10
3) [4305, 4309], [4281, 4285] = 1.11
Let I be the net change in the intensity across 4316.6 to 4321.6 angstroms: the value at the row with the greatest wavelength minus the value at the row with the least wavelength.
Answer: 0.04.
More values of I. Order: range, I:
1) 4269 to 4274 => -0.17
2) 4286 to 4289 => 0.21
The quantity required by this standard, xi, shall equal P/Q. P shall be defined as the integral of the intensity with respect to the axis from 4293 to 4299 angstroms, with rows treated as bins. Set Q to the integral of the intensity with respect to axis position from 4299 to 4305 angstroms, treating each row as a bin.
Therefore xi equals 1.2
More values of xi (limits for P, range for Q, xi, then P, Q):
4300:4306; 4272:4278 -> 0.9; 7.0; 8.3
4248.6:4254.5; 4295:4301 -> 1.4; 10.4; 7.3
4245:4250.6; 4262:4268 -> 0.9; 9.4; 10.3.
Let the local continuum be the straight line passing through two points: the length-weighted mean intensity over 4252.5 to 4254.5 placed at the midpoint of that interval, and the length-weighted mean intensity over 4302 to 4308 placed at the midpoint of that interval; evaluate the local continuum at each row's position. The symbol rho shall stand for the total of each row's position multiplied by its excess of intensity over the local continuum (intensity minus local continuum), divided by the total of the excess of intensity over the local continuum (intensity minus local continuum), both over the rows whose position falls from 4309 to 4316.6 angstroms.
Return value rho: 4315.0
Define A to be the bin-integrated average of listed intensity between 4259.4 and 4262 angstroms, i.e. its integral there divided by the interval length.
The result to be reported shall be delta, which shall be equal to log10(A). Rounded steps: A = 1.58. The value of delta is 0.20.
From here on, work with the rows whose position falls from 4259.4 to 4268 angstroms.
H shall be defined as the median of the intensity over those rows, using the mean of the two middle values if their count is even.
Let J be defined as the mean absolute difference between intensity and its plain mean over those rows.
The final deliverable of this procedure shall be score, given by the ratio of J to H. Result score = 0.056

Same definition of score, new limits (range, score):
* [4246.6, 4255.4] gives 0.103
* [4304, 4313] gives 0.157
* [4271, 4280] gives 0.096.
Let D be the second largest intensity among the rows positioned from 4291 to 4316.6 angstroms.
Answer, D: 1.739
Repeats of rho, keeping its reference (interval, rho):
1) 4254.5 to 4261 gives 4257.9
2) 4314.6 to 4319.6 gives 4317.0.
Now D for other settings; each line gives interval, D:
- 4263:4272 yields 1.836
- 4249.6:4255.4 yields 1.857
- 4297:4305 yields 1.206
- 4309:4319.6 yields 1.948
